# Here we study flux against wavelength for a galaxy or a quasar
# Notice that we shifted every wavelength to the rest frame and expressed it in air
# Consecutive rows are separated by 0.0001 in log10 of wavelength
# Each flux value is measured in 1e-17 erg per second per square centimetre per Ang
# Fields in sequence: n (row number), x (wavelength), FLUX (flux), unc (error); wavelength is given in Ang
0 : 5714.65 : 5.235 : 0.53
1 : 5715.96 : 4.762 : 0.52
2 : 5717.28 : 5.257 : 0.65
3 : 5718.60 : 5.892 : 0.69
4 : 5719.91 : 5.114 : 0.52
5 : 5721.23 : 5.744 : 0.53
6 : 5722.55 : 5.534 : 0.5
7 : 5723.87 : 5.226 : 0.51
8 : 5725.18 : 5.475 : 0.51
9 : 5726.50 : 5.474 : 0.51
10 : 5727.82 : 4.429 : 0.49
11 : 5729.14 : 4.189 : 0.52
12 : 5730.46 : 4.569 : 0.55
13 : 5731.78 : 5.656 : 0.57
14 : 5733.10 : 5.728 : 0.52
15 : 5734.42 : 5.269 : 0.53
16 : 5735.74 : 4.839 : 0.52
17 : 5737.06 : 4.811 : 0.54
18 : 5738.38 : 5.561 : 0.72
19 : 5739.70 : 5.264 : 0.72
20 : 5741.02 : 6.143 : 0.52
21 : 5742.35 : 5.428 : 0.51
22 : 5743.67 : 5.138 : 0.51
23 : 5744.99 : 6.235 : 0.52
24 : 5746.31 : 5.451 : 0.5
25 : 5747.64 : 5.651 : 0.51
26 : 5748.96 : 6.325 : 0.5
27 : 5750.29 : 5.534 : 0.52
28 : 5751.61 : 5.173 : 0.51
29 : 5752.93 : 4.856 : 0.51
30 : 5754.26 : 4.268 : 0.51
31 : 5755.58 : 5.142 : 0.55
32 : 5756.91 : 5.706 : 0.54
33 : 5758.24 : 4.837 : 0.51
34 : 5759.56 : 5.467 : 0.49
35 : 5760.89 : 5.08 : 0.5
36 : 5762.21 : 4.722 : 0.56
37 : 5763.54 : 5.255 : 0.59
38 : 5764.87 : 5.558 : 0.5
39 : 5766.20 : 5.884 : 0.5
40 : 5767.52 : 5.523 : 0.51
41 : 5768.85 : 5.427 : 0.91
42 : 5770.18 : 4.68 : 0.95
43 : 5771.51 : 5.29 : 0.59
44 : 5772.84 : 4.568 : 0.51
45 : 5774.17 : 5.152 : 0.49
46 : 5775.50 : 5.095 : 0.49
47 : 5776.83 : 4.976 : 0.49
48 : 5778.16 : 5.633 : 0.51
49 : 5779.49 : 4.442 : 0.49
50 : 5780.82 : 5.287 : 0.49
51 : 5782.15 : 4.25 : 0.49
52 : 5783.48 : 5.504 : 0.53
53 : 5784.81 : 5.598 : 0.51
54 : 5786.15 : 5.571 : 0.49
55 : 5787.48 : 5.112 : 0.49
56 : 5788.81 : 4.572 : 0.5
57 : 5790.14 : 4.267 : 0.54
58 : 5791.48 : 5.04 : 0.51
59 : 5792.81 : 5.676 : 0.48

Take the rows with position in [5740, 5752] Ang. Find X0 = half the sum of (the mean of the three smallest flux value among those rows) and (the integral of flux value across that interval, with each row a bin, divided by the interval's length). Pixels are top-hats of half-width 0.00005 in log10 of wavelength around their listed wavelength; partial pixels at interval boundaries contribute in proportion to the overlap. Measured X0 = 5.46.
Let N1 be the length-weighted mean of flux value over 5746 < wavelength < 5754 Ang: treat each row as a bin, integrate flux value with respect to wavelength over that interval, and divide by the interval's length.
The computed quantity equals 5.43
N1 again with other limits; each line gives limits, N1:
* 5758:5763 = 5.05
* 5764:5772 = 5.39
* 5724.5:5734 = 5.08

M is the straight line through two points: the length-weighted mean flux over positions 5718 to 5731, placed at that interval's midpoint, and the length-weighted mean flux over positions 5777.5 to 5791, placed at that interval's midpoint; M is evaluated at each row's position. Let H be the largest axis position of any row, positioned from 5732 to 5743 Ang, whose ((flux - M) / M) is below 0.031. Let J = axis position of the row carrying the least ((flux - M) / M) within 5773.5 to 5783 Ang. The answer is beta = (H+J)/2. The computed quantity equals 5760.9 Ang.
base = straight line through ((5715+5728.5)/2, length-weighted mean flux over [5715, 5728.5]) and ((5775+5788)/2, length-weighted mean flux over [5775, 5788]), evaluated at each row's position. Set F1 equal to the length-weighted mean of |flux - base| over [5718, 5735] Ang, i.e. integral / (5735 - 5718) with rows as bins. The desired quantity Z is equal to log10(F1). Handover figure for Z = -0.379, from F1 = 0.42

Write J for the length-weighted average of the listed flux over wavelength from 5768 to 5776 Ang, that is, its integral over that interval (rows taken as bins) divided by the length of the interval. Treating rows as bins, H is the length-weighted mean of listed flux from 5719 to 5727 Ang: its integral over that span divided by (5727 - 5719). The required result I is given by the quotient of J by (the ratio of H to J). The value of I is 4.67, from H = 5.4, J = 5.04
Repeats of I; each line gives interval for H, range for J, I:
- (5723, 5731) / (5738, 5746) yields 6.44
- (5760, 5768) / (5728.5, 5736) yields 4.79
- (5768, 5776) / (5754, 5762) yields 5.17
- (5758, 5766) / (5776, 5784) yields 4.82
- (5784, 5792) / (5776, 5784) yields 4.99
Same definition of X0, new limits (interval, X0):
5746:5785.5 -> 4.76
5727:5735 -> 4.69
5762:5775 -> 4.94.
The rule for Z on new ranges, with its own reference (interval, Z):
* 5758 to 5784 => -0.456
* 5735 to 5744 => -0.462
